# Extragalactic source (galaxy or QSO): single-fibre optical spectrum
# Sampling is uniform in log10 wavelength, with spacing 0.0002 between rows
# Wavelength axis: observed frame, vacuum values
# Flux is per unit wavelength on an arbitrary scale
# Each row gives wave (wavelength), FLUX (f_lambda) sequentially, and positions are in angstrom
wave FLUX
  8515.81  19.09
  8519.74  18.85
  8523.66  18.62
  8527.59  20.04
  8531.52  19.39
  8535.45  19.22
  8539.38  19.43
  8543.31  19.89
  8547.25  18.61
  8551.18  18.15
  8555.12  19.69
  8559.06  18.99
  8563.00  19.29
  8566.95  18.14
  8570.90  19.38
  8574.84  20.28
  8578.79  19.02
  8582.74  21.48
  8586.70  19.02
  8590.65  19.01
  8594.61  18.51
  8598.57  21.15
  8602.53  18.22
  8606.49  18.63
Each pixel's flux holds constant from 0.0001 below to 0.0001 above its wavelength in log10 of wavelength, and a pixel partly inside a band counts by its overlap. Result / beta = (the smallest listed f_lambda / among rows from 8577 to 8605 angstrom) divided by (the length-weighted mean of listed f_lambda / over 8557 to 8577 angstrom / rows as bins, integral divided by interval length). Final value 0.95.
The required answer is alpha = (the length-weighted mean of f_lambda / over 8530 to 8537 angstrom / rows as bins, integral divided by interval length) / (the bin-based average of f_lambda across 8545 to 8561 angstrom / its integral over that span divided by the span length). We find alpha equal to 1.02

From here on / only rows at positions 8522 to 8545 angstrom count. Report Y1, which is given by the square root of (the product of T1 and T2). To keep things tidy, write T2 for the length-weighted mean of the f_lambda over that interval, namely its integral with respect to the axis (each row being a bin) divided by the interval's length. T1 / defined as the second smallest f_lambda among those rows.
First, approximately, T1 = 19.22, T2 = 19.4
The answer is 19.3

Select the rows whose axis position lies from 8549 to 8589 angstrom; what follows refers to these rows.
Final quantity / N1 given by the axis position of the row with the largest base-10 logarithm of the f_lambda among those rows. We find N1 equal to 8582.74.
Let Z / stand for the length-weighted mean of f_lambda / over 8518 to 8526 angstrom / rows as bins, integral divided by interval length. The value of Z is 18.8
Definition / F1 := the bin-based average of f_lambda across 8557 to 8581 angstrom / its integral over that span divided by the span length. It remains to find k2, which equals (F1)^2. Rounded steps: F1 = 19.2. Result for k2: 369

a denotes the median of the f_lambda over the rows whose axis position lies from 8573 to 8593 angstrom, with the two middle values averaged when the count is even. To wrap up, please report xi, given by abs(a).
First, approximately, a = 19.0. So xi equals 19.0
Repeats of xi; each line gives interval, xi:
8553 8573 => 19.3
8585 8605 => 19.0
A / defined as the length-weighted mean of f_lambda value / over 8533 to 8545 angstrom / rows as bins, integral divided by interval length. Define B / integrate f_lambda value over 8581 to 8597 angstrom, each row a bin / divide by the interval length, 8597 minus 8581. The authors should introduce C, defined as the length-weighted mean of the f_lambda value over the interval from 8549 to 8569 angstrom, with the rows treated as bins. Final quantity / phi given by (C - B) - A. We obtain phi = -20.17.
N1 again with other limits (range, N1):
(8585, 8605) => 8598.57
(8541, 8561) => 8543.31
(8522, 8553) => 8527.59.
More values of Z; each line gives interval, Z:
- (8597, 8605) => 19.6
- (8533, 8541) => 19.3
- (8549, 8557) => 18.9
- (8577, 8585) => 20.2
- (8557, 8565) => 19.1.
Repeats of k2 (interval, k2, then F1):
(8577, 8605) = 379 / 19.5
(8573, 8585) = 409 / 20.2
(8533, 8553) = 364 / 19.1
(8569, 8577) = 393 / 19.8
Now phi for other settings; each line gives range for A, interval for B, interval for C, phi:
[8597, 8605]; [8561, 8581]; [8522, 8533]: -19.45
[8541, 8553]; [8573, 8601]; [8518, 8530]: -19.49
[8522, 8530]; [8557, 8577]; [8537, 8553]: -19.52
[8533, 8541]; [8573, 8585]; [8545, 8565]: -20.59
